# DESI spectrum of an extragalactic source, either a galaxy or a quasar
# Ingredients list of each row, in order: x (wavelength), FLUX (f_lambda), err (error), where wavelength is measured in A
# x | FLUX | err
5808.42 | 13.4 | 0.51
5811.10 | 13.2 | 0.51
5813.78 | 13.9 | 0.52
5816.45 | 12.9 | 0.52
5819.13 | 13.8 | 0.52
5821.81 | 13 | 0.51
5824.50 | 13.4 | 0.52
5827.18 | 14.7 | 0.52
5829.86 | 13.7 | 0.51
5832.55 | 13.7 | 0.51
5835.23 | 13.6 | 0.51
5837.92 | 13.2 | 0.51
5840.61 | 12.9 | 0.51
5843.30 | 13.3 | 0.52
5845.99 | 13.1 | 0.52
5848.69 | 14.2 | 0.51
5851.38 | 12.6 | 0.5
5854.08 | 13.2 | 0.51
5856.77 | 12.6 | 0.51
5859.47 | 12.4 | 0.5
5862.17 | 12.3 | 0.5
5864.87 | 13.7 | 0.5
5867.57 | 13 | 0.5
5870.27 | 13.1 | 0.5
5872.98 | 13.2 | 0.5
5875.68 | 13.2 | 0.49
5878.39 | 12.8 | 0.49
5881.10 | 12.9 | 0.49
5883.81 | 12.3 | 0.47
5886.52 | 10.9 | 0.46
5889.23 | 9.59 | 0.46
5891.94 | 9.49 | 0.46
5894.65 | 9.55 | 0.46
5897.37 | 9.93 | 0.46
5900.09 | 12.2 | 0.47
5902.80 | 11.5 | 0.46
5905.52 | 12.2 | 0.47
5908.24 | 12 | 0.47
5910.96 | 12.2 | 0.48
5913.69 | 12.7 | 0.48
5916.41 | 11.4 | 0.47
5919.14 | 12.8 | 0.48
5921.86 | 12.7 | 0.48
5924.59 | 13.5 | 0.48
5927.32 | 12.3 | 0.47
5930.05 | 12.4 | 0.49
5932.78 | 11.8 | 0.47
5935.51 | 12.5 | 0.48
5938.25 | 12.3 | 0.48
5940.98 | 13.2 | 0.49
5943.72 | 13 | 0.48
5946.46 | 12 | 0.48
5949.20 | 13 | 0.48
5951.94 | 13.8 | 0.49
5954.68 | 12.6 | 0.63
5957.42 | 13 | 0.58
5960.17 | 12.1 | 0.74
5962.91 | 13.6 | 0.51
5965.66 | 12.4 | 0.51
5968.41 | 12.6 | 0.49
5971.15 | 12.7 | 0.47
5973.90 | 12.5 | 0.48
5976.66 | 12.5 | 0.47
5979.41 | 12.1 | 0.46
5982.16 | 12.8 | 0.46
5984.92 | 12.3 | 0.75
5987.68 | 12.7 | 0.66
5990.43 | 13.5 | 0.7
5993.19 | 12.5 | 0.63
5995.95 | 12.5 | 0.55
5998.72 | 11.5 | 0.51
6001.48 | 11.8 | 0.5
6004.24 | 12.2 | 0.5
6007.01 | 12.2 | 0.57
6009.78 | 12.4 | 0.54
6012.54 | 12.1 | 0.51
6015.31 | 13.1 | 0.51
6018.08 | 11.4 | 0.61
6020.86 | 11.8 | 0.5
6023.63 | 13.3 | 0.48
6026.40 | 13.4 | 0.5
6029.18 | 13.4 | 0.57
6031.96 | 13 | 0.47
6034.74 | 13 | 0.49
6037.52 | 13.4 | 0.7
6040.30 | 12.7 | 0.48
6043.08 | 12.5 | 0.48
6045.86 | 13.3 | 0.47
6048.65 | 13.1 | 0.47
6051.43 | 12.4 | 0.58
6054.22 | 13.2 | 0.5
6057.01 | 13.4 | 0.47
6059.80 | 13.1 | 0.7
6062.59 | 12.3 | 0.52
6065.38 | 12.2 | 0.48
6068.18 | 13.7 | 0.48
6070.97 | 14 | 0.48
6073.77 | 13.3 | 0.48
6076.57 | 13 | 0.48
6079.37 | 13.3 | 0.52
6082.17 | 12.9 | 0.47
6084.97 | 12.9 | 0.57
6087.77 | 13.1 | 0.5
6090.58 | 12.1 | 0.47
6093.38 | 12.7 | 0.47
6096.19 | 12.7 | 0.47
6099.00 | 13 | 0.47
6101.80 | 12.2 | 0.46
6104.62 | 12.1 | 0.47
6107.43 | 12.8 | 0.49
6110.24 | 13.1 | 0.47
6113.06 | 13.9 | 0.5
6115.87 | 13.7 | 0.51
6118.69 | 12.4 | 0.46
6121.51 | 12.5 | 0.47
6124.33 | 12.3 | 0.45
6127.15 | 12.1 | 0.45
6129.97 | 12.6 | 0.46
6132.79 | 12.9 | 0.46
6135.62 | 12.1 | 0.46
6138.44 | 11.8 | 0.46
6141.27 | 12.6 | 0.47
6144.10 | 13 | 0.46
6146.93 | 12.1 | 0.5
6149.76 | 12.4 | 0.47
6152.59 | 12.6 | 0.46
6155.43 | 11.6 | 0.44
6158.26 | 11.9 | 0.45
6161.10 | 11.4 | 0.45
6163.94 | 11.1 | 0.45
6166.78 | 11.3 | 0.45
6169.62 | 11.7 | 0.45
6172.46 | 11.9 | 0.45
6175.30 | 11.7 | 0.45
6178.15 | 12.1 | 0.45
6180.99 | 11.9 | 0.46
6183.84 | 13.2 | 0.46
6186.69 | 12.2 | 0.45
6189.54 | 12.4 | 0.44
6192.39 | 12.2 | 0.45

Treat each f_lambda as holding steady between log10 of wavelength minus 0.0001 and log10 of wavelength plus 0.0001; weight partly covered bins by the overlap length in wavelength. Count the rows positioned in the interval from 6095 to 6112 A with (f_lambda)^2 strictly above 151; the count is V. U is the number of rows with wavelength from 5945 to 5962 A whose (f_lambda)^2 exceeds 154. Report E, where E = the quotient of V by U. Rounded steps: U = 4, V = 4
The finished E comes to 1.0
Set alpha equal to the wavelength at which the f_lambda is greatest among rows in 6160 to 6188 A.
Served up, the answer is 6183.84 A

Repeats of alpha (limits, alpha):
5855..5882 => 5864.87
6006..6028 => 6026.40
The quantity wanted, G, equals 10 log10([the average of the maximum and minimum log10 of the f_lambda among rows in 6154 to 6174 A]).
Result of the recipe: 0.25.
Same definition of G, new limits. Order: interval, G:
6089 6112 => 0.41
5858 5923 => 0.24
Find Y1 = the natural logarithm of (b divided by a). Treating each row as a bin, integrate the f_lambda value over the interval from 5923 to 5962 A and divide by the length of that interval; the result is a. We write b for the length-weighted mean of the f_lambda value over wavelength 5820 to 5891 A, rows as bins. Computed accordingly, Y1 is 0.019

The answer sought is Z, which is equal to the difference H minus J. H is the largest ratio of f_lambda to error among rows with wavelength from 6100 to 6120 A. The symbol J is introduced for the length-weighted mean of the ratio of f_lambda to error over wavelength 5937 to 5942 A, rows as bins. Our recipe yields 2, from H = 27.9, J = 26.28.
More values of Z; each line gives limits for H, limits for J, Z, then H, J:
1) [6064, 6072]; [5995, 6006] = 6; 29.2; 23.27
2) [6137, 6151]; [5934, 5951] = 2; 28.3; 26.33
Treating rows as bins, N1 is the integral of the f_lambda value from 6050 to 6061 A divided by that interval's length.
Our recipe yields 13.0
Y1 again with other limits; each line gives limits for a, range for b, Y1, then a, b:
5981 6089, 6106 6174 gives -0.037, 12.8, 12.3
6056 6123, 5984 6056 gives -0.022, 12.9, 12.6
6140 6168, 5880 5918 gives -0.056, 12.0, 11.3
